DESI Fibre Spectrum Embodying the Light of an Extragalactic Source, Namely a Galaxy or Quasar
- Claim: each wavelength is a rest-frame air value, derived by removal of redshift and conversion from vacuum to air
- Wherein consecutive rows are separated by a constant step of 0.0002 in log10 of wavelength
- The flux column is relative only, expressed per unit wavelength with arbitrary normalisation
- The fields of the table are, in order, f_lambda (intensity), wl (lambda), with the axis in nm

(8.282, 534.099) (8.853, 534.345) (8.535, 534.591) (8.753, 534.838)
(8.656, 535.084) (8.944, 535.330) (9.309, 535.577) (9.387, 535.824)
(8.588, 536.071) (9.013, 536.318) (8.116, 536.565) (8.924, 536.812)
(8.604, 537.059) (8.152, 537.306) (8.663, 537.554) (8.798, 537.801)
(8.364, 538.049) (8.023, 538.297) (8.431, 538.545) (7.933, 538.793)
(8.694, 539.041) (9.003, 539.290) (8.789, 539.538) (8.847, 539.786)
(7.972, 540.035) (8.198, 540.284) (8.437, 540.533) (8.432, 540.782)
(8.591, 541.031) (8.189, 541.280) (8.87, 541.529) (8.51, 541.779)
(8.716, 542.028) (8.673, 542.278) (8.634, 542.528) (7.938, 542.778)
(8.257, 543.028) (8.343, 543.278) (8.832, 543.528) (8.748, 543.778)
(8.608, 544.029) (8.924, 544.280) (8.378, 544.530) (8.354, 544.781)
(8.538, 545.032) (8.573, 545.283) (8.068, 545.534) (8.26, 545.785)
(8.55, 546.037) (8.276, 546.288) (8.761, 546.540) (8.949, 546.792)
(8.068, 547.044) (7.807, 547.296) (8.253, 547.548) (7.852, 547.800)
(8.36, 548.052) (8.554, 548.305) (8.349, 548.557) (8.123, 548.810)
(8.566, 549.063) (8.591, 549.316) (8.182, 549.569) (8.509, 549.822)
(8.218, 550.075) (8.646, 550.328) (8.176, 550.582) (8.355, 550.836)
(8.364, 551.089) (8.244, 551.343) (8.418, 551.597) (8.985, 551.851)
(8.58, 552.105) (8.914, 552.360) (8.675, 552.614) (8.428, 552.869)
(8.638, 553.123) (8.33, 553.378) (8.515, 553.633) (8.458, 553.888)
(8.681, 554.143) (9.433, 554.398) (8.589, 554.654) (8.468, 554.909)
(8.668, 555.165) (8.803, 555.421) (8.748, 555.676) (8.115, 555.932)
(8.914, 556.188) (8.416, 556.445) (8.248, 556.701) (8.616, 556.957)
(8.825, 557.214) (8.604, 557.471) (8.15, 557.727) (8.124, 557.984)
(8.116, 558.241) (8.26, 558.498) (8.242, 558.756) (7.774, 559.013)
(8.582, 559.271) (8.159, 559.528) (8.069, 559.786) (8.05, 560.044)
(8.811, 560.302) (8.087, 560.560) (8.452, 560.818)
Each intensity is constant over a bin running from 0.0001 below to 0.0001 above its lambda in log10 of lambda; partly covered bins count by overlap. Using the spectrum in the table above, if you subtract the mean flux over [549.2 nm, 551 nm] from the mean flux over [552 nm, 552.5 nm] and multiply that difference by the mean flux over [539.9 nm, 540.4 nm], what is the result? 2.9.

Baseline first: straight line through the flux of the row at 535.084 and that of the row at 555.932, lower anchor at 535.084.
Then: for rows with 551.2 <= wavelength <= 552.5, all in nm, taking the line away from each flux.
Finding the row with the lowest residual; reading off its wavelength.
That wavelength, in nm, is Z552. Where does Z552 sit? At 551.343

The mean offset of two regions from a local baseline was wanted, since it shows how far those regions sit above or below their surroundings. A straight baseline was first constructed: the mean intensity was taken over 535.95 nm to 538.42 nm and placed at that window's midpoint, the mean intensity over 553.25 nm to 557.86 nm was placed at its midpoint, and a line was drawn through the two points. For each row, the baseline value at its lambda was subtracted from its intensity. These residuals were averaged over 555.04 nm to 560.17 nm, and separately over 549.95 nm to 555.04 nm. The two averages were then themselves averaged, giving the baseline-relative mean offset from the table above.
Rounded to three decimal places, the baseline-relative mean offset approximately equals -0.121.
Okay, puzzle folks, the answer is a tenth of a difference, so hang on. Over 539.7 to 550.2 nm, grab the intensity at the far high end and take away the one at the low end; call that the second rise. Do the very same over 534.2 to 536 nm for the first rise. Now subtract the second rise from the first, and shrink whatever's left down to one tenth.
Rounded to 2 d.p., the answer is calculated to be 0.12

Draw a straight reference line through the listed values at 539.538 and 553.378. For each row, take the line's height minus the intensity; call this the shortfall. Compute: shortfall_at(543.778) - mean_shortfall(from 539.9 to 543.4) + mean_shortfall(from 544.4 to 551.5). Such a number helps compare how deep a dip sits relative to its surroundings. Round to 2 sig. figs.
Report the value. -0.25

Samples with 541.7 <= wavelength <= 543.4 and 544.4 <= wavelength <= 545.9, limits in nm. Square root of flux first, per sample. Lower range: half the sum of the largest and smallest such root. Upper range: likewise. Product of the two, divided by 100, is 0.0832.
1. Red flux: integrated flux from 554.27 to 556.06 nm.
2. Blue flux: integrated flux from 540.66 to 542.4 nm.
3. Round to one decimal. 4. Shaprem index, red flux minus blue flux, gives 0.6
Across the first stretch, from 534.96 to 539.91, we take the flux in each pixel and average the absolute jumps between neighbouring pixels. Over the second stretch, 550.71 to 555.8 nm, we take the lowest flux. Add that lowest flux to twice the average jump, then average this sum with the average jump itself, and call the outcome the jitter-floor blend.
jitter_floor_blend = 4.76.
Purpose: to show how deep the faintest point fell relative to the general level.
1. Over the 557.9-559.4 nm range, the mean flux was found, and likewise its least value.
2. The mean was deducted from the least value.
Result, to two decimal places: -0.41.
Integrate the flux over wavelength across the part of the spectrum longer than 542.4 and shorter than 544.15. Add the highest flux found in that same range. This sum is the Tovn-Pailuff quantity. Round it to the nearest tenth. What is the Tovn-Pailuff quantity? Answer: 23.7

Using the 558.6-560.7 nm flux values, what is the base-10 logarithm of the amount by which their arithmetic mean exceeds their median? -1.0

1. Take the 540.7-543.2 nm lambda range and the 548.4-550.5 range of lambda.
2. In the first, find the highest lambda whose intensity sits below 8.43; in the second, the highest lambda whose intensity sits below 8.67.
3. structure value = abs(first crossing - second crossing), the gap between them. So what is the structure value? 7.30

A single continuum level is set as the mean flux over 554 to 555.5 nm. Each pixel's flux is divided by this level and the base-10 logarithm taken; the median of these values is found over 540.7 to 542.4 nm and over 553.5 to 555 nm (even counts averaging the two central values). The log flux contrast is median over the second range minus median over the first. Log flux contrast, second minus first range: -0.002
